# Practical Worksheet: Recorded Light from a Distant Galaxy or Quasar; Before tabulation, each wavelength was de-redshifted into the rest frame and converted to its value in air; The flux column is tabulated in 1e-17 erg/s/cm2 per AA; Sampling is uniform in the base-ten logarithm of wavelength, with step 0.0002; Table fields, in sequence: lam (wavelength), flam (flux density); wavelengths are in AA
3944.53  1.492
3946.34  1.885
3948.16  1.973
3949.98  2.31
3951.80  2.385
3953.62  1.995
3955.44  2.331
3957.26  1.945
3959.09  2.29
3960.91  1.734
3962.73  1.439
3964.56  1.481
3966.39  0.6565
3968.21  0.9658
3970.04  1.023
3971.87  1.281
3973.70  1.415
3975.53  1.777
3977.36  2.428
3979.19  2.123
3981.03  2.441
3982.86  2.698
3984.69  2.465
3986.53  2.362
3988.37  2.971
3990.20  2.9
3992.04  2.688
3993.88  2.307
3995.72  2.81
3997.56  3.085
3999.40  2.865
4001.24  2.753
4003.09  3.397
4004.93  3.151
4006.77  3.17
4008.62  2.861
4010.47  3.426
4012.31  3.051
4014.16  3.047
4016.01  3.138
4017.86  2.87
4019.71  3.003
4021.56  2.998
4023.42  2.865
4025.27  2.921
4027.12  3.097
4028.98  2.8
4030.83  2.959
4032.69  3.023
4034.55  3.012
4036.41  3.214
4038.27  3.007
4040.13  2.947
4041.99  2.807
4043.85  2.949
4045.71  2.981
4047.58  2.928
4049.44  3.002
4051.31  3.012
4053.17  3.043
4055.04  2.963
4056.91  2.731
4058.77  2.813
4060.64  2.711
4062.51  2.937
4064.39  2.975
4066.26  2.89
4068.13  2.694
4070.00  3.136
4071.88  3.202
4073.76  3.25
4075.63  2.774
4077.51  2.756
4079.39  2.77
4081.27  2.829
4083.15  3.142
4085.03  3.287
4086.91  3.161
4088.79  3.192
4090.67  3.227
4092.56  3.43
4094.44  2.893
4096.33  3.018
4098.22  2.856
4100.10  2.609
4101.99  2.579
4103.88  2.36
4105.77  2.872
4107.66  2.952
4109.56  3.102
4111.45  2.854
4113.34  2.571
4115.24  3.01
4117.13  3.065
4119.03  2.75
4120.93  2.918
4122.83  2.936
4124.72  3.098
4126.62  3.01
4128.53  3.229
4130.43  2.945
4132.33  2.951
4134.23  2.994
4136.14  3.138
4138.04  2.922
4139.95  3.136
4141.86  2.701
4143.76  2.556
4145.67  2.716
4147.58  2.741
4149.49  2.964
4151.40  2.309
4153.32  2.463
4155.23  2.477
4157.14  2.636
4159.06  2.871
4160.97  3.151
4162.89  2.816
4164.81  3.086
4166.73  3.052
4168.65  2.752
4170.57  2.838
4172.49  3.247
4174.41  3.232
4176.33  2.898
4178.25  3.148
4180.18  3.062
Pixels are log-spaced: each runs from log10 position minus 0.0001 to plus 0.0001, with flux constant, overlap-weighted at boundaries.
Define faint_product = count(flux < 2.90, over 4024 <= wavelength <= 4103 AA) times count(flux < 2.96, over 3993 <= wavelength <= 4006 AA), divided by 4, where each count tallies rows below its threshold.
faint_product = 15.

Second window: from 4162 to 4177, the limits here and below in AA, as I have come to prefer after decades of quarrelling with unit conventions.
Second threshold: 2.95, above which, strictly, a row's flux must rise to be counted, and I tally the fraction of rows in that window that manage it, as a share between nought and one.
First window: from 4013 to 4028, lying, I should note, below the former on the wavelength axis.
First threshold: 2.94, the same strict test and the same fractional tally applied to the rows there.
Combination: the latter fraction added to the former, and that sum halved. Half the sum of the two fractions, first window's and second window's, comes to 0.56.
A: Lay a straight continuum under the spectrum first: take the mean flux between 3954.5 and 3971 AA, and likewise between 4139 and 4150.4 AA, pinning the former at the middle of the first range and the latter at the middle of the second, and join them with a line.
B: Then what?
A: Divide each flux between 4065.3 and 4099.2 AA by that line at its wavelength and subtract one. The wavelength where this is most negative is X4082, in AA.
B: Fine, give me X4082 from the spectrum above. 4098.22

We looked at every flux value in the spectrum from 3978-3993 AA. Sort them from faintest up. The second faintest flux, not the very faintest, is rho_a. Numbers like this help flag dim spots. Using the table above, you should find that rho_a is 2.362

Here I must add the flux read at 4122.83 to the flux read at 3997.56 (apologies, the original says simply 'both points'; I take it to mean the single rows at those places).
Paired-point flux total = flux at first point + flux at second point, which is 6.0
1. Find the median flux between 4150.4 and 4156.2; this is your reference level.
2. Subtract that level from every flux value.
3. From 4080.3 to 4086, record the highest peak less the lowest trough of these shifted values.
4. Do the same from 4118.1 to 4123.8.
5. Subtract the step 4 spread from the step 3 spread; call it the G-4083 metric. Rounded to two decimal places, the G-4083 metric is 0.27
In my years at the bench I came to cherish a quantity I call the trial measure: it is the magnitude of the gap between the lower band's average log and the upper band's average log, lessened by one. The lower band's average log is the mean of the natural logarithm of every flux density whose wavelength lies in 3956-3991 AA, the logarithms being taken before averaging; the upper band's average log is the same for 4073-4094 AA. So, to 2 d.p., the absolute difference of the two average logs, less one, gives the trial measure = -0.46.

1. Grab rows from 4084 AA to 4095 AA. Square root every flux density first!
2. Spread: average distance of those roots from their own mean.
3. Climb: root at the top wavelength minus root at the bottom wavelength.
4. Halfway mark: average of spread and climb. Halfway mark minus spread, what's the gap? -0.07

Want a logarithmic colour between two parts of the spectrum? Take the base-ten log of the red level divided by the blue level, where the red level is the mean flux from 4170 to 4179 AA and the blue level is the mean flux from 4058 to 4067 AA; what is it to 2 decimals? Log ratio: 0.03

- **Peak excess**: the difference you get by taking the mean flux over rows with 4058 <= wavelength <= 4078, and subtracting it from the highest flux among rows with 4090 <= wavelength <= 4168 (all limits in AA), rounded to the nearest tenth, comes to 0.5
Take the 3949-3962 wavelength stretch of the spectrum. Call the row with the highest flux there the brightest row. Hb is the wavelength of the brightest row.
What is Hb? 3951.80 AA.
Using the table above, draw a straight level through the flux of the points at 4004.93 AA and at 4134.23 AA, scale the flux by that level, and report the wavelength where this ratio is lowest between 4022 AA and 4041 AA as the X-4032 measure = 4028.98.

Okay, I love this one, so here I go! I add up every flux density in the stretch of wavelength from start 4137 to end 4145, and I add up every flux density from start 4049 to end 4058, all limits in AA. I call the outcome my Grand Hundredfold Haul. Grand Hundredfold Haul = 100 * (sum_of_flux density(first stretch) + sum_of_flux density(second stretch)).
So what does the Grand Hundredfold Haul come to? 2607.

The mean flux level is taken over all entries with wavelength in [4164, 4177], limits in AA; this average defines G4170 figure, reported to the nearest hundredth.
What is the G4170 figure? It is 3.02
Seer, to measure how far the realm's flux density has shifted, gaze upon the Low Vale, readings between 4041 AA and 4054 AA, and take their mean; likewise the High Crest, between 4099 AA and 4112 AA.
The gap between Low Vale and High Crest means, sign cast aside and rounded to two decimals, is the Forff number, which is 0.20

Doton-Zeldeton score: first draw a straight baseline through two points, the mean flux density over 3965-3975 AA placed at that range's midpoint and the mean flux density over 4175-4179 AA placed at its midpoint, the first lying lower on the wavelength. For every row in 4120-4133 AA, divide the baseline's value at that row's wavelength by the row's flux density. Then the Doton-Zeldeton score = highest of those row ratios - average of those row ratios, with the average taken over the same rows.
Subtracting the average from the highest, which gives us 0.035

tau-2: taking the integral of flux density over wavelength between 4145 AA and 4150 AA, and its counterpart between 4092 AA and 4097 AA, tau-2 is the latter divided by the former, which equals 1.1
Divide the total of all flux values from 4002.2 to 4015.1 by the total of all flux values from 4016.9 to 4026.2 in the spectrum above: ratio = 1.5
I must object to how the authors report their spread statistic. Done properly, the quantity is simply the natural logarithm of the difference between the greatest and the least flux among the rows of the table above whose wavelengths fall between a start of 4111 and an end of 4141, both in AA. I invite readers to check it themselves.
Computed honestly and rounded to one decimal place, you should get -0.4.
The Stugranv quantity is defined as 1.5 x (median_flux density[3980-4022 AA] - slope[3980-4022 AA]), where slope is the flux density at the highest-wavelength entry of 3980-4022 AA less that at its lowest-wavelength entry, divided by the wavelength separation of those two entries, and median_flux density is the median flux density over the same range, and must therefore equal 4.33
